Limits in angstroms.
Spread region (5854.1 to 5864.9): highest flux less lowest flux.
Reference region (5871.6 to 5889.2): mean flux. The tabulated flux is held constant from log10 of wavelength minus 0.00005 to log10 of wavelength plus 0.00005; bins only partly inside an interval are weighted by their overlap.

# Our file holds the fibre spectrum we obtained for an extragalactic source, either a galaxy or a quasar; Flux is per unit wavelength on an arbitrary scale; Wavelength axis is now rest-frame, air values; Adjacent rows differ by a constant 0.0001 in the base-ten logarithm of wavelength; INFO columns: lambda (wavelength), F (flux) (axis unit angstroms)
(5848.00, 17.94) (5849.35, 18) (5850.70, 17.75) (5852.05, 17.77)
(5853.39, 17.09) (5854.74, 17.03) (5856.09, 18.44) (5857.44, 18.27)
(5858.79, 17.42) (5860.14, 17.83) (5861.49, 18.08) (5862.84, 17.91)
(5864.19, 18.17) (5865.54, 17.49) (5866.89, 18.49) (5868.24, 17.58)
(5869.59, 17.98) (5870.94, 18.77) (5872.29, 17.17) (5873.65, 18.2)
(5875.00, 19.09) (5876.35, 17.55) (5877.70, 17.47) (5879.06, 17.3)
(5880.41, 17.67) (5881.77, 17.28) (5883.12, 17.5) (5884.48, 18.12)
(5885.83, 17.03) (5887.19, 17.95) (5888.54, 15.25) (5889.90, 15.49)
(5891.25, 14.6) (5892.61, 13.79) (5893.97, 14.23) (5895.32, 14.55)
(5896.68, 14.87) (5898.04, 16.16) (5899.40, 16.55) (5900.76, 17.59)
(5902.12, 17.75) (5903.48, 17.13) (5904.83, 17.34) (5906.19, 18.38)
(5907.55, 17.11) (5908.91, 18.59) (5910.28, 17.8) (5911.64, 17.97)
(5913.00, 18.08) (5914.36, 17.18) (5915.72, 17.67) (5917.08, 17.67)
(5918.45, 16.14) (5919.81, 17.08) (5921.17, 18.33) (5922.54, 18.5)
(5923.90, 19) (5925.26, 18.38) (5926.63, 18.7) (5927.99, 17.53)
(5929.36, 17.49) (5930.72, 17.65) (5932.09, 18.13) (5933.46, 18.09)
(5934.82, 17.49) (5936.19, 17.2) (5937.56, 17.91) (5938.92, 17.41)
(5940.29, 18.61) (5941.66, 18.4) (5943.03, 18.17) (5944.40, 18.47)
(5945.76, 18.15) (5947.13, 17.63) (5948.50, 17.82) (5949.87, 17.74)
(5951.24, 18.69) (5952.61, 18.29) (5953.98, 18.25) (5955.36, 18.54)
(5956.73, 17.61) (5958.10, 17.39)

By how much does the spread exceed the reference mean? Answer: -16.1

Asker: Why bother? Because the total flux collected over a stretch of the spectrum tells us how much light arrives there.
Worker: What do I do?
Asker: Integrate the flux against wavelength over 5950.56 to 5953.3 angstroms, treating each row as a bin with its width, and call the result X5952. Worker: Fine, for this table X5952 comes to 50.7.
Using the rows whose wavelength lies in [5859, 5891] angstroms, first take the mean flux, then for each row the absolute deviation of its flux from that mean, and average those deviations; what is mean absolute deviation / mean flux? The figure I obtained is 0.033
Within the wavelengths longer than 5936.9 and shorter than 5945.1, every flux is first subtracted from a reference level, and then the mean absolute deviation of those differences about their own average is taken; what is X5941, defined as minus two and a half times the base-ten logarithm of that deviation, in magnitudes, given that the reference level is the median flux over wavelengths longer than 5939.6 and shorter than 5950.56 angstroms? 1.2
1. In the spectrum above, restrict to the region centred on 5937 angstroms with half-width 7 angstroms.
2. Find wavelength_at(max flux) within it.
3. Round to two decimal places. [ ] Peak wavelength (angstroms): 5940.29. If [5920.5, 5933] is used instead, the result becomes 5923.90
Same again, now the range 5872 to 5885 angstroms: 5875.00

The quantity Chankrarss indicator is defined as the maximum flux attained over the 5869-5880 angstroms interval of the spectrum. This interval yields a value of 19.09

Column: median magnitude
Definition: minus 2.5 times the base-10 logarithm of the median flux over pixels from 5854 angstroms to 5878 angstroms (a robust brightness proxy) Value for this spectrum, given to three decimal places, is -3.135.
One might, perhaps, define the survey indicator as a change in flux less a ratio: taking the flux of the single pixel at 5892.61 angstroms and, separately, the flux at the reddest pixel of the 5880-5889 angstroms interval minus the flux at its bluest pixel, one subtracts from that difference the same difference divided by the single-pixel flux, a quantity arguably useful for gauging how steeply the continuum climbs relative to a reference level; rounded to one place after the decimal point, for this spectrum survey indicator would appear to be -2.2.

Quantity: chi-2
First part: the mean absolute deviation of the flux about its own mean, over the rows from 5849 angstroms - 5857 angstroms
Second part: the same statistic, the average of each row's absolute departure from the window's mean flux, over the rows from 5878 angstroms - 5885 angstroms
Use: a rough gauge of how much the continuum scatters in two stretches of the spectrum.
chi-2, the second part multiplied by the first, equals 0.106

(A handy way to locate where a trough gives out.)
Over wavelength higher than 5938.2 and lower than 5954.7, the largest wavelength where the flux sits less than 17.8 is 5949.87 angstroms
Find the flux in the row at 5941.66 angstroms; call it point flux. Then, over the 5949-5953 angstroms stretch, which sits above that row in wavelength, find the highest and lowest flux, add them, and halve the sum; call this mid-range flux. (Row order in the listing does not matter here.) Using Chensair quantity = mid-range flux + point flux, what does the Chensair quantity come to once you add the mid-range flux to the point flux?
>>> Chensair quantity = 36.6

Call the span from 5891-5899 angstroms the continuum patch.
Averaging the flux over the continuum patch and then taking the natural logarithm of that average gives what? 2.69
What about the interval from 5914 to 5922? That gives 2.85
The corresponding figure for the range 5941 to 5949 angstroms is 2.90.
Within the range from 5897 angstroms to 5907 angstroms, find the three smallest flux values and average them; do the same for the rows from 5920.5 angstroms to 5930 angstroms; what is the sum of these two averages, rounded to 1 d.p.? 34.4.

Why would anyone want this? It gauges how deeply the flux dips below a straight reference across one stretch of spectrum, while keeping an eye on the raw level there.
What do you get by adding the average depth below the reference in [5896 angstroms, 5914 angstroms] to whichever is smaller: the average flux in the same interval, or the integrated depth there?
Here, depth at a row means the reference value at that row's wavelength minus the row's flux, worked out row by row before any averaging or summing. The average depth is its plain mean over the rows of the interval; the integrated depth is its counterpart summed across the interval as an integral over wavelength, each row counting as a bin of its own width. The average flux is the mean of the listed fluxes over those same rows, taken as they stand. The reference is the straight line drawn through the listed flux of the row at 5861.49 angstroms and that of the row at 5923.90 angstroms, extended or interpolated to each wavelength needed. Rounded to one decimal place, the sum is 18.7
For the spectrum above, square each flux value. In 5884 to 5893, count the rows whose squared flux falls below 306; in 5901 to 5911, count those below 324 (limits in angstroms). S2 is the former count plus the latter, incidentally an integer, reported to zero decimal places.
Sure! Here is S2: 10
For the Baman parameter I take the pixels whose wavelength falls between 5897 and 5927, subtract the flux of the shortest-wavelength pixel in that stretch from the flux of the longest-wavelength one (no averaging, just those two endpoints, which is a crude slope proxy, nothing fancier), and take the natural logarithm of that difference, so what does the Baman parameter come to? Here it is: 0.9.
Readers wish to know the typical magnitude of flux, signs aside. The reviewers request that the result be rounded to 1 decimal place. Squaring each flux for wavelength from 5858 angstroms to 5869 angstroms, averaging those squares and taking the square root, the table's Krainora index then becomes 17.9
